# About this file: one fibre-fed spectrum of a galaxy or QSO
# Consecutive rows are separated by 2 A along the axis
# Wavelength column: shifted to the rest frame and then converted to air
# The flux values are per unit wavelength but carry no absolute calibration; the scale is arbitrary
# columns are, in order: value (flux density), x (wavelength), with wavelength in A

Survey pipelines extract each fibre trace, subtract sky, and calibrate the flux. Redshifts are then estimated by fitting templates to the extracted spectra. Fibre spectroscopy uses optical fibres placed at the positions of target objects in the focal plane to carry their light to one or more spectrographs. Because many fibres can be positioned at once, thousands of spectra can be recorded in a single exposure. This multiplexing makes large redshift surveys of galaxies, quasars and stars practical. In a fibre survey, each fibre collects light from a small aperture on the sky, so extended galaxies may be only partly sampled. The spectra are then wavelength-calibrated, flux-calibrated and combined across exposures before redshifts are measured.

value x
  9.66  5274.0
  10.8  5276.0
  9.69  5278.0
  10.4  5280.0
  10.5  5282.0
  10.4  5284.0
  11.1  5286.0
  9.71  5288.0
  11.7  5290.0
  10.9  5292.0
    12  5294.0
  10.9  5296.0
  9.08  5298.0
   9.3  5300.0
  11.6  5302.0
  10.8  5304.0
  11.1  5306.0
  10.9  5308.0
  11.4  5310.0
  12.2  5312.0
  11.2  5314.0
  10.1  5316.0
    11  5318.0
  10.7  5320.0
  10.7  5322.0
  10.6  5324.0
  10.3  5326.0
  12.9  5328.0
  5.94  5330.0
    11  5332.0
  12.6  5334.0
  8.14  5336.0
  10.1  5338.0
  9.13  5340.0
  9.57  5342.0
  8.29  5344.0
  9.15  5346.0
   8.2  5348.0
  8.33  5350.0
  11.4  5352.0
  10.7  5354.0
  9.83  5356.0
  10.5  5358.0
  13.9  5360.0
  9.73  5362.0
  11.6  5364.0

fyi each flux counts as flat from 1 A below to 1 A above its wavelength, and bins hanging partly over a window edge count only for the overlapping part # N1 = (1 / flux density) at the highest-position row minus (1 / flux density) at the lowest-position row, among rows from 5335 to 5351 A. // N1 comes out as -0.003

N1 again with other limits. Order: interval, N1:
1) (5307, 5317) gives 0.007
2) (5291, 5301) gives 0.016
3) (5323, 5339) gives 0.005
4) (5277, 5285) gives -0.007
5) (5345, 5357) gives -0.008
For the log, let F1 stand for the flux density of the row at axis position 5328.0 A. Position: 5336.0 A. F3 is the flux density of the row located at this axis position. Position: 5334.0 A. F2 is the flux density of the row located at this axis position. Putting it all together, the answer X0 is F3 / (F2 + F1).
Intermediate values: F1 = 12.9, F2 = 12.6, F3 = 8.14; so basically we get 0.319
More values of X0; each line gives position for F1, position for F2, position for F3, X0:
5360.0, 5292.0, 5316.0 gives 0.407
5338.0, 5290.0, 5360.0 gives 0.638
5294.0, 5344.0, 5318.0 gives 0.542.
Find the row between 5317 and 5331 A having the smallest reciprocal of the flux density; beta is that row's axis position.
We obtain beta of 5328.0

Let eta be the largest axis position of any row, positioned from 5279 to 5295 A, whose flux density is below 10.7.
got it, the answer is 5288.0 A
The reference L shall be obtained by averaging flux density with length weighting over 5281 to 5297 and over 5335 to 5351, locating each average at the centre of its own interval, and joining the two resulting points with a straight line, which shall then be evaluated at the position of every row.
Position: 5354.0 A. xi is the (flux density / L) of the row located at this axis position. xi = 1.27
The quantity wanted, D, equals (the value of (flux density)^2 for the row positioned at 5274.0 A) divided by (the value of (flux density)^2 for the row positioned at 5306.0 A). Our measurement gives 0.8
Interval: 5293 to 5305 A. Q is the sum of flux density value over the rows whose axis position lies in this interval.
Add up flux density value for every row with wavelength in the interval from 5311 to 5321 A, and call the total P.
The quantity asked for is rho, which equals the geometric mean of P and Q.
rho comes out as 59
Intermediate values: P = 55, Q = 64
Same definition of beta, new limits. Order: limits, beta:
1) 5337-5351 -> 5338.0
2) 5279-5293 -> 5290.0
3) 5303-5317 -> 5312.0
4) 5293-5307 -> 5294.0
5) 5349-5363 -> 5360.0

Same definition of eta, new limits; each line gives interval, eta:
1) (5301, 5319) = 5316.0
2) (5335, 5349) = 5348.0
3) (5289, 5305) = 5300.0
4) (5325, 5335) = 5330.0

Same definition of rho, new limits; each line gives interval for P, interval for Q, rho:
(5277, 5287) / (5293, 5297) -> 35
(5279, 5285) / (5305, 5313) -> 38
